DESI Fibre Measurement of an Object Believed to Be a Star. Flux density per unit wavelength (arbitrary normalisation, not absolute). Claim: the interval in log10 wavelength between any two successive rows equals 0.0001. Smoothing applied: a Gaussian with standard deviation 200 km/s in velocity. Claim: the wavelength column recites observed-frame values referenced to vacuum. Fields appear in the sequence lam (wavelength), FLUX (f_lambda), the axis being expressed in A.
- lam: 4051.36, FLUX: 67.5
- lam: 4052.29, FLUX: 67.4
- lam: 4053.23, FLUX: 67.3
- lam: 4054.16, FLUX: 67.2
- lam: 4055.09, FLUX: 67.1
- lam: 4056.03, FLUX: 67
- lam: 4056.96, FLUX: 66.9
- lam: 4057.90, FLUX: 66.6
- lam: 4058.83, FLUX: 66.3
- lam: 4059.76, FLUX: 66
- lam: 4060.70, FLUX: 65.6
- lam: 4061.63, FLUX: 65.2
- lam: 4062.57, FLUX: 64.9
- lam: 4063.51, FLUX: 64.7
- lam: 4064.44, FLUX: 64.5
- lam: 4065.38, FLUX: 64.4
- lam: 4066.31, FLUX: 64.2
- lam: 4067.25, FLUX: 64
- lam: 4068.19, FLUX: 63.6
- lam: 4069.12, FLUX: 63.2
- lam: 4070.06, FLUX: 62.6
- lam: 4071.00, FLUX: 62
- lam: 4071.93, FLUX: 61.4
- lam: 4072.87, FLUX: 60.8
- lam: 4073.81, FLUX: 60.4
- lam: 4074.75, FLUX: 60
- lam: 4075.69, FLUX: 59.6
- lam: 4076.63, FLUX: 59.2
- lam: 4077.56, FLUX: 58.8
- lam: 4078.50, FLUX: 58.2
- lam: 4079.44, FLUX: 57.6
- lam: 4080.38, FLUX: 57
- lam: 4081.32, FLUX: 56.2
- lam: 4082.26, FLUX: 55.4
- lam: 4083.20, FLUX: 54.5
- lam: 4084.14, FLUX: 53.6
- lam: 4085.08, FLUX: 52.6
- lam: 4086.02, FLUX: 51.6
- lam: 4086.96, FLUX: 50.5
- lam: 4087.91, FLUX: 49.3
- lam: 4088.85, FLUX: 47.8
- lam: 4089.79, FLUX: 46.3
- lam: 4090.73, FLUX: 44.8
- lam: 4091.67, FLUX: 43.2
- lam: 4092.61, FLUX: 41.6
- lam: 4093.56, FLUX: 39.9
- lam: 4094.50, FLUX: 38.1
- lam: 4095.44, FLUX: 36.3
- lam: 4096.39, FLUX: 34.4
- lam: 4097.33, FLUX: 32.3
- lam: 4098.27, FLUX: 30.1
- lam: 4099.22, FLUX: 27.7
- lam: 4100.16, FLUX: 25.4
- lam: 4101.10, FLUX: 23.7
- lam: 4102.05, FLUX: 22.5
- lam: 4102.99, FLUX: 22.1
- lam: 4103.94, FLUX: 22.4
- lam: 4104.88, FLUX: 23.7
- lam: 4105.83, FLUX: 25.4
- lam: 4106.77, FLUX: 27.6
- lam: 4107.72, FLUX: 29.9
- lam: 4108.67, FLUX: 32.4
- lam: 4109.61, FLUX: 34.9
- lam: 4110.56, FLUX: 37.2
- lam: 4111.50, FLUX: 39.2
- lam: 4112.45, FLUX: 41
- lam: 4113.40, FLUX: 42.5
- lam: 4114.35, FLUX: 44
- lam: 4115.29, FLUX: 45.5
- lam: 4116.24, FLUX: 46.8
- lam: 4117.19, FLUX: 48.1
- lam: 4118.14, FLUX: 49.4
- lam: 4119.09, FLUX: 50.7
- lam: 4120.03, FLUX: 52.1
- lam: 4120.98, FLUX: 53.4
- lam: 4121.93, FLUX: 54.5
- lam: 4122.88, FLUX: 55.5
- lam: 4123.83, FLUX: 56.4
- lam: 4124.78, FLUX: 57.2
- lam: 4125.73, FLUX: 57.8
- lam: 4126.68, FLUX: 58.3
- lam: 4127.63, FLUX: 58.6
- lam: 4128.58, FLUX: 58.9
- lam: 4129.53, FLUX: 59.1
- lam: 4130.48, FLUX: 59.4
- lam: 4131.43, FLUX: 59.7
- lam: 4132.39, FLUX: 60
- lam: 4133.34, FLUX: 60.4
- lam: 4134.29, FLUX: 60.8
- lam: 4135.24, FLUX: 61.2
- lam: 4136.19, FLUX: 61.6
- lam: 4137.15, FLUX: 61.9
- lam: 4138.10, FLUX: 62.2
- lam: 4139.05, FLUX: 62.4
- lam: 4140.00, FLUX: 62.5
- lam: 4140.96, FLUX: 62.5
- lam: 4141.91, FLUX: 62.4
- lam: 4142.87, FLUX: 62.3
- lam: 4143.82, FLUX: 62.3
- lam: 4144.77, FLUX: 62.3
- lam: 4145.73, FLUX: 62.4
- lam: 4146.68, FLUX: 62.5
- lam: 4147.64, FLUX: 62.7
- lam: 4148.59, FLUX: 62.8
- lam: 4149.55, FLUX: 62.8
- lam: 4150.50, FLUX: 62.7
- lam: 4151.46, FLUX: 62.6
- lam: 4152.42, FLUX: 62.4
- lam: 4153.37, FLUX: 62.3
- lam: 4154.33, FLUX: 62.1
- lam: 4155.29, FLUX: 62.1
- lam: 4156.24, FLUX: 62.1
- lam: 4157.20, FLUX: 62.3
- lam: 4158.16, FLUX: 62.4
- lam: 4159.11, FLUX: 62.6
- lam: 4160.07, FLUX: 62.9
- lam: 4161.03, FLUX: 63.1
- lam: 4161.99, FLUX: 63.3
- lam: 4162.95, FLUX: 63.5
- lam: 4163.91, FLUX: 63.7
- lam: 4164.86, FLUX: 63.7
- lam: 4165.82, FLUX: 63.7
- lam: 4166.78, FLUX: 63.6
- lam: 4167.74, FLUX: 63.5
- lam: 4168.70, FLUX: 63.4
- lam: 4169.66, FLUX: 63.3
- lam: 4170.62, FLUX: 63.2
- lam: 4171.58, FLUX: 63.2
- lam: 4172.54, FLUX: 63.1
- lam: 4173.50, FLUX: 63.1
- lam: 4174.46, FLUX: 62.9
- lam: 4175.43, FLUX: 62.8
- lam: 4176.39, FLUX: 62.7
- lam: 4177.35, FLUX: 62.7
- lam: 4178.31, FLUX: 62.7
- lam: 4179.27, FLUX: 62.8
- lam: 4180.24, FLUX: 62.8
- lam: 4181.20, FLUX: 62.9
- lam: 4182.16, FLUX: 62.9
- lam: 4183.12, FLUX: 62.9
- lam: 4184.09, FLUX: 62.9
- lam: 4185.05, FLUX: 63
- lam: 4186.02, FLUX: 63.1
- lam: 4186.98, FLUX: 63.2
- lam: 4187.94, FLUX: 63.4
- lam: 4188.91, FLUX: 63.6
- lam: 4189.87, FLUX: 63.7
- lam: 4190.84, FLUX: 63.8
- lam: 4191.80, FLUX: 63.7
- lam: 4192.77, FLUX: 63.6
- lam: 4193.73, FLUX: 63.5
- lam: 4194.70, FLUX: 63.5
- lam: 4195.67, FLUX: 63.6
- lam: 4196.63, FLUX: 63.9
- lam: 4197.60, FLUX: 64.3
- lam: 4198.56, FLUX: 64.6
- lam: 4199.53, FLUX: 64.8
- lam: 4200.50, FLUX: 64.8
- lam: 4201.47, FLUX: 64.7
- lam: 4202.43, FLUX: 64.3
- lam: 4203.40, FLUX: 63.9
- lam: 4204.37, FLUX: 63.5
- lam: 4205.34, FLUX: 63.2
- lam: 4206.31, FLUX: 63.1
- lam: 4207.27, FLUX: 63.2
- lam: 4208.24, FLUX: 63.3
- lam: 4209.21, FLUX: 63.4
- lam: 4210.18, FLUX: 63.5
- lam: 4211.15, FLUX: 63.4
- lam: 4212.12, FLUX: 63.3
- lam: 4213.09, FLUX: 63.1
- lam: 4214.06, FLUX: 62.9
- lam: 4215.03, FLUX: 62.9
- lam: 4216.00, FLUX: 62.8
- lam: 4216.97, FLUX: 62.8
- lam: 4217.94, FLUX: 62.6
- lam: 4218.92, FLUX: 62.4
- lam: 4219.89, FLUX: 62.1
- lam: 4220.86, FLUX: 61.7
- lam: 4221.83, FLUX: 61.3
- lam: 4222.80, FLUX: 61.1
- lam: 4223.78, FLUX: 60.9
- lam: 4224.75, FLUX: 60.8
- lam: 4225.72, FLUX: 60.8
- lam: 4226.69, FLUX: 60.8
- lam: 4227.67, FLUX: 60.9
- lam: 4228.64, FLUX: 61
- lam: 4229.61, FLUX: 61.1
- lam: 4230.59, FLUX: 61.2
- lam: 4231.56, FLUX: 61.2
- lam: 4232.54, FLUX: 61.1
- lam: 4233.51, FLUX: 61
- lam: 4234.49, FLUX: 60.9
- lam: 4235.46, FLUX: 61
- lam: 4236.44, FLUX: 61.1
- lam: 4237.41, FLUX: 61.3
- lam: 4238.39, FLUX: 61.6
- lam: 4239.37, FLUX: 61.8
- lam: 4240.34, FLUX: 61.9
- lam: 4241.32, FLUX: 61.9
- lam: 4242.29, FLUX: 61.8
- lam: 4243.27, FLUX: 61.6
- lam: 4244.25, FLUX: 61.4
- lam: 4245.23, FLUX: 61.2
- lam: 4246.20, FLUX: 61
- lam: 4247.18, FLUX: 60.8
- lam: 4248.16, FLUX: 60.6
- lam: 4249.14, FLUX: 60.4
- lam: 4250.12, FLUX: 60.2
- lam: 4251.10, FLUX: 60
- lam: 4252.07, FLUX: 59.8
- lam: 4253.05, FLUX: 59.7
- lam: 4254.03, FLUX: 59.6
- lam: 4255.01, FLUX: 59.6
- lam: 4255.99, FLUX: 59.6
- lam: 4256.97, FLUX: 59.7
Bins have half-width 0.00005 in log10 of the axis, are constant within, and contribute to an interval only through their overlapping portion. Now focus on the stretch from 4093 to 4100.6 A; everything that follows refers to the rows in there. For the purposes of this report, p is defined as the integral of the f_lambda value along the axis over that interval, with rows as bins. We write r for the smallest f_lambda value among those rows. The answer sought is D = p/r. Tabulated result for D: 9.91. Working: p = 252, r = 25.4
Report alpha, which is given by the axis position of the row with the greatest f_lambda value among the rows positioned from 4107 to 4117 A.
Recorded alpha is 4116.24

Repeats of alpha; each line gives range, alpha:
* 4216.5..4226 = 4216.97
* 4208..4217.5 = 4210.18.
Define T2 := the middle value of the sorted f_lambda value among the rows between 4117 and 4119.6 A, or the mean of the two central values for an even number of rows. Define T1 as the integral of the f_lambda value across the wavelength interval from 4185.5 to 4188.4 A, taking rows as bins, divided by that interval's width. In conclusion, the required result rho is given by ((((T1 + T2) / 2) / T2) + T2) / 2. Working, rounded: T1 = 63.3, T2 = 49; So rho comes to 25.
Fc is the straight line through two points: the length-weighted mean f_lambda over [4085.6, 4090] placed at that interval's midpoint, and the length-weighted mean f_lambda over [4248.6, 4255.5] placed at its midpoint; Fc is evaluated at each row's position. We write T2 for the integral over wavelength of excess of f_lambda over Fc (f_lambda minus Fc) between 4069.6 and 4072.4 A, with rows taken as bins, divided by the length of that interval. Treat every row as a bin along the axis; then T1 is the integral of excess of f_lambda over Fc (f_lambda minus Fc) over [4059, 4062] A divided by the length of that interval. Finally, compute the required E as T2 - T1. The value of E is -4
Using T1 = 18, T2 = 14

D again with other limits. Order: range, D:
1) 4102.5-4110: 9.24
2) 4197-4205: 8.10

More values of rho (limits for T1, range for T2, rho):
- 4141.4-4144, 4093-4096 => 20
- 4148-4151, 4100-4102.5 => 13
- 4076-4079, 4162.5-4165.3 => 32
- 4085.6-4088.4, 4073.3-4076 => 30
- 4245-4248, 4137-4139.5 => 32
